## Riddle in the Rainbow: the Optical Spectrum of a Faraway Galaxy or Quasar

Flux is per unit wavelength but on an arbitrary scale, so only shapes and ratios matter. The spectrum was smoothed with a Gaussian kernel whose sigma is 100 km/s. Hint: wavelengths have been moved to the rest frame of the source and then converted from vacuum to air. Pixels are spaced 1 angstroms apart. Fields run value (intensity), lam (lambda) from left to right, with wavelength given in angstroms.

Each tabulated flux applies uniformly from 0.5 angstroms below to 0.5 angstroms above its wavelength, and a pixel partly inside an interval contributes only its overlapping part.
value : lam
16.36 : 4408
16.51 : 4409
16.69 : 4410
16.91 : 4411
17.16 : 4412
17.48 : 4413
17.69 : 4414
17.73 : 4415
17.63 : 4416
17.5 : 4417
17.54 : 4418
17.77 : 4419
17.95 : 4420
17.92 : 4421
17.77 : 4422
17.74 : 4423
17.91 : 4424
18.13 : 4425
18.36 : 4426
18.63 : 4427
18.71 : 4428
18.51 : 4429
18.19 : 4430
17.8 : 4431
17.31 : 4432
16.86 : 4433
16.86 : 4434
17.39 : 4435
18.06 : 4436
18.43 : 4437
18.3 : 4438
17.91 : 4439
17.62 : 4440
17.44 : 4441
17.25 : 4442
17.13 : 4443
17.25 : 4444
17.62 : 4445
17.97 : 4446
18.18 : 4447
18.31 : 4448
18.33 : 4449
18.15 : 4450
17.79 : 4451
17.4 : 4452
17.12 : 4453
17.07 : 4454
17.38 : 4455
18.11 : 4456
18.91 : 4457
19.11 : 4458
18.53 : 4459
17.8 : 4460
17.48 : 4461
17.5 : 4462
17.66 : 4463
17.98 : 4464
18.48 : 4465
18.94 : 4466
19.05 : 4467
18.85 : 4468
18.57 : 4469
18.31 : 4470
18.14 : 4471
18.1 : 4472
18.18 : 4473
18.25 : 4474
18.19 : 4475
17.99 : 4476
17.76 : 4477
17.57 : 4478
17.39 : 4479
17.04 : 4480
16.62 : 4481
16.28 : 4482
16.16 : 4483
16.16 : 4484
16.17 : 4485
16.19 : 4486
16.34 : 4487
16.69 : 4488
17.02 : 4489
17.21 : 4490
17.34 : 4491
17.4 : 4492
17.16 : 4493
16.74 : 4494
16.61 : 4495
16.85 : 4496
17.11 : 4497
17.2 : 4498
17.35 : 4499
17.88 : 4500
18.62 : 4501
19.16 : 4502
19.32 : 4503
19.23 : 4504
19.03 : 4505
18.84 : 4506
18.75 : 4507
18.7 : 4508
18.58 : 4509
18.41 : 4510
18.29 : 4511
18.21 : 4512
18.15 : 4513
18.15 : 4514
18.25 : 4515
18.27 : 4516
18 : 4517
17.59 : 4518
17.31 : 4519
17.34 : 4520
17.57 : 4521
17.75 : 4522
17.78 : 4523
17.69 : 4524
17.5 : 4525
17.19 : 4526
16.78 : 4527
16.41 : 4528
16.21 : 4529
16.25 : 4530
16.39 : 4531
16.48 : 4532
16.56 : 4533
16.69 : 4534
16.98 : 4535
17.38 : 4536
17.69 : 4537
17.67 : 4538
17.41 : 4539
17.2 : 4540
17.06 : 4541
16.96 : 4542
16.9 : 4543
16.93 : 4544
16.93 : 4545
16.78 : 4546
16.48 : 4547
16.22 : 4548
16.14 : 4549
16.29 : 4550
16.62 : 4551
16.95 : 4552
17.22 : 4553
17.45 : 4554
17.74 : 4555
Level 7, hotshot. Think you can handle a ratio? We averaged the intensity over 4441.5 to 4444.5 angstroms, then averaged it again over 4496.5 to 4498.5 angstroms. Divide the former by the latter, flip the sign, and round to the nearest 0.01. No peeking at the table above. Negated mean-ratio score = -1.00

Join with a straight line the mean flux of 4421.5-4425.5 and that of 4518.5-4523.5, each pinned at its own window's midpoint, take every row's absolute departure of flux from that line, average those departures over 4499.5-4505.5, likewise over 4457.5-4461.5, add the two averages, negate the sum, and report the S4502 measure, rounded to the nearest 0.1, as -1.9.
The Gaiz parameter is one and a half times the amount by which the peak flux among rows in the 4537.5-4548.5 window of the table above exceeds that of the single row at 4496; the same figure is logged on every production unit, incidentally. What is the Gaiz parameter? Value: 1.2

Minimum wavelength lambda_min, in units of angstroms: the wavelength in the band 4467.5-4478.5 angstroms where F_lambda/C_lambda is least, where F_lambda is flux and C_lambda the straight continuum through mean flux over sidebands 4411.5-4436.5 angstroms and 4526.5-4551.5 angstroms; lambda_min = 4478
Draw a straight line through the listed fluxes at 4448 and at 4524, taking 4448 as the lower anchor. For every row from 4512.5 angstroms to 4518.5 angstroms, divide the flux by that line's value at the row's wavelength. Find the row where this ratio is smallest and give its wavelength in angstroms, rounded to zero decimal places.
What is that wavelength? 4518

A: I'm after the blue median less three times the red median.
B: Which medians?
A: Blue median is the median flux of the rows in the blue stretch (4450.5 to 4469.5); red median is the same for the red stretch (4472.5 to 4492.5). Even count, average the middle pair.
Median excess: -33.4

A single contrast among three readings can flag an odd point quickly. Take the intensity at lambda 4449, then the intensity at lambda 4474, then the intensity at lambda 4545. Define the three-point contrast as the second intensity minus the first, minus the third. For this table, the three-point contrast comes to -17.0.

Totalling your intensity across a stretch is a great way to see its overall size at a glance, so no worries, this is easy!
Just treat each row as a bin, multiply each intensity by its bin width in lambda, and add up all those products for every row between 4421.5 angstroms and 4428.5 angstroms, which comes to 127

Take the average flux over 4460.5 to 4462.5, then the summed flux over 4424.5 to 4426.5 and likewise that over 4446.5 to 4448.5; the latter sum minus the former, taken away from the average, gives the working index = 17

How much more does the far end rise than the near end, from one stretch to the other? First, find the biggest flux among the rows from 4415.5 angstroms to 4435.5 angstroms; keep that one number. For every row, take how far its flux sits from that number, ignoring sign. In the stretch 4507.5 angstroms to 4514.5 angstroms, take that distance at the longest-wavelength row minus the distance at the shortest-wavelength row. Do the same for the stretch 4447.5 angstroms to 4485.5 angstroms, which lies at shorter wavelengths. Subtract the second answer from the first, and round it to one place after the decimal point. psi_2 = -1.6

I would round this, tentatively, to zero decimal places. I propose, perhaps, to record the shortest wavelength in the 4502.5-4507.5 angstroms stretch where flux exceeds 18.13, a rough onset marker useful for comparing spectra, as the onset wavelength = 4503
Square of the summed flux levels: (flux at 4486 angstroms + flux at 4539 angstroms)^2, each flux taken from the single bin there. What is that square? 1129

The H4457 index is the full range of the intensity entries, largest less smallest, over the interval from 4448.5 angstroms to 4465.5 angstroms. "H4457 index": 2.0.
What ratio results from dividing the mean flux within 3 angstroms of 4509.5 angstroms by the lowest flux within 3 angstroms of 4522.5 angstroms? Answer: 1.07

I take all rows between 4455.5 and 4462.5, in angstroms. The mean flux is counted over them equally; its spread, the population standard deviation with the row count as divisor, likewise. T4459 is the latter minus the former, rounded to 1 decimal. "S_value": -17.6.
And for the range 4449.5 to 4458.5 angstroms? -17.2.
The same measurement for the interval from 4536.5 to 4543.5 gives -17.0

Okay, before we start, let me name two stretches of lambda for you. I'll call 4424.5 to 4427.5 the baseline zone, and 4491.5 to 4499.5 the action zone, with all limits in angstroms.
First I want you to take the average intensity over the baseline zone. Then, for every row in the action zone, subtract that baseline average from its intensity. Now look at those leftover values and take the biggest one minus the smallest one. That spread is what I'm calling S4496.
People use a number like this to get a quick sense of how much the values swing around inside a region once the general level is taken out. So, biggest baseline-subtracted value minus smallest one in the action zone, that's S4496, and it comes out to 0.79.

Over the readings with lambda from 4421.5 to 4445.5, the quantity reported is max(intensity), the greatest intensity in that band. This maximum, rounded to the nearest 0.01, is 18.71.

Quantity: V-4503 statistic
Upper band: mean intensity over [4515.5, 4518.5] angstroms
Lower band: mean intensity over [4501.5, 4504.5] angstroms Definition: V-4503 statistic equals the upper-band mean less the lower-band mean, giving -1.28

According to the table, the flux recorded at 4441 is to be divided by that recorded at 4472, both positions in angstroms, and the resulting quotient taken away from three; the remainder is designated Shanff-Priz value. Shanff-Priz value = 2.04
